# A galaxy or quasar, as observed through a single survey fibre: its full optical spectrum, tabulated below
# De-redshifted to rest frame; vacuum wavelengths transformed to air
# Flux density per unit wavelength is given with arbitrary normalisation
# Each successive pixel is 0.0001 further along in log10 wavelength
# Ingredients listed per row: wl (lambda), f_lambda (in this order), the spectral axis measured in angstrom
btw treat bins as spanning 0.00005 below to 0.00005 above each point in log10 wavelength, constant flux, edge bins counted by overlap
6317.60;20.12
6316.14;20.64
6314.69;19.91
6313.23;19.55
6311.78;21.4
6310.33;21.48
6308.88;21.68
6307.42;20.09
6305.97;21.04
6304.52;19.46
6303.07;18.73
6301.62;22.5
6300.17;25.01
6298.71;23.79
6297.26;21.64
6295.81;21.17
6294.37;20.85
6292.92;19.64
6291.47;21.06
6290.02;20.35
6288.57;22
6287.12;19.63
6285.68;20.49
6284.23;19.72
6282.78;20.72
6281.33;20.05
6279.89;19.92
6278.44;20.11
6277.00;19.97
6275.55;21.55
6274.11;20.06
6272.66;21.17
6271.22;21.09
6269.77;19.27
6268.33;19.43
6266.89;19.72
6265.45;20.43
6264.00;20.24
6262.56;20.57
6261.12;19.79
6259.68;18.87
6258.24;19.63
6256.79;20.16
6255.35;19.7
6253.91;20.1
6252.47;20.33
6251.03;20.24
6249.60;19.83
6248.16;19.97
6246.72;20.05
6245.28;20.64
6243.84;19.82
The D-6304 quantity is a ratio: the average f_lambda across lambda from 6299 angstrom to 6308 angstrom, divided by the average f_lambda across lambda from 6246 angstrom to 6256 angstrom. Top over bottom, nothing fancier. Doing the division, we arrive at 1.06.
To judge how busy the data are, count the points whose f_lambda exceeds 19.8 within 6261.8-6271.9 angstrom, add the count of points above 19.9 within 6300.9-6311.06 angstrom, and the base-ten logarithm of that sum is 0.954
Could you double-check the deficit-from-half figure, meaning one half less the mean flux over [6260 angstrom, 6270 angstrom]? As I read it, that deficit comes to -19.4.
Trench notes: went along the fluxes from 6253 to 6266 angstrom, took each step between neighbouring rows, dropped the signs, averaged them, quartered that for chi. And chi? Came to 0.14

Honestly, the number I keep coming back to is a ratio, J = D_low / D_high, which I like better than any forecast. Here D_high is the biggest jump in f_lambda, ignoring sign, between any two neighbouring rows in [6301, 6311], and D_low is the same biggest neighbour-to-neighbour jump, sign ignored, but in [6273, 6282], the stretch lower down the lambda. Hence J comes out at 0.42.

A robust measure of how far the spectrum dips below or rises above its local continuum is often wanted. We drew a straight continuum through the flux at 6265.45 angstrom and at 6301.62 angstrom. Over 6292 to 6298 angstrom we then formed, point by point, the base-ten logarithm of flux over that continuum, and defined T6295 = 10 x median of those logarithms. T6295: -0.225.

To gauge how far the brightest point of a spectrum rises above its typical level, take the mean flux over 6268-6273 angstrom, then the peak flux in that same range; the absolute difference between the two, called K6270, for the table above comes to 0.93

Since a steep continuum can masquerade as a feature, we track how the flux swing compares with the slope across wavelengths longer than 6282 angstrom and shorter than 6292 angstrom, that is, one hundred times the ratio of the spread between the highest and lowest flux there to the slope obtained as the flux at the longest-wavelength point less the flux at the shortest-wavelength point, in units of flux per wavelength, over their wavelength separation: 6057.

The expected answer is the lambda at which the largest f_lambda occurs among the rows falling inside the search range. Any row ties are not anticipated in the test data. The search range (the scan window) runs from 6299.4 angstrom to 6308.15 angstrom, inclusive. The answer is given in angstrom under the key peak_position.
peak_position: 6300.17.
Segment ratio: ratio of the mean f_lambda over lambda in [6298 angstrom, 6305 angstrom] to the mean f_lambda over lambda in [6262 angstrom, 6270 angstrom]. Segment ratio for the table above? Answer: 1.10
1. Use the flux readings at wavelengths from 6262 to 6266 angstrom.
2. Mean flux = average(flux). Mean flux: 20.4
